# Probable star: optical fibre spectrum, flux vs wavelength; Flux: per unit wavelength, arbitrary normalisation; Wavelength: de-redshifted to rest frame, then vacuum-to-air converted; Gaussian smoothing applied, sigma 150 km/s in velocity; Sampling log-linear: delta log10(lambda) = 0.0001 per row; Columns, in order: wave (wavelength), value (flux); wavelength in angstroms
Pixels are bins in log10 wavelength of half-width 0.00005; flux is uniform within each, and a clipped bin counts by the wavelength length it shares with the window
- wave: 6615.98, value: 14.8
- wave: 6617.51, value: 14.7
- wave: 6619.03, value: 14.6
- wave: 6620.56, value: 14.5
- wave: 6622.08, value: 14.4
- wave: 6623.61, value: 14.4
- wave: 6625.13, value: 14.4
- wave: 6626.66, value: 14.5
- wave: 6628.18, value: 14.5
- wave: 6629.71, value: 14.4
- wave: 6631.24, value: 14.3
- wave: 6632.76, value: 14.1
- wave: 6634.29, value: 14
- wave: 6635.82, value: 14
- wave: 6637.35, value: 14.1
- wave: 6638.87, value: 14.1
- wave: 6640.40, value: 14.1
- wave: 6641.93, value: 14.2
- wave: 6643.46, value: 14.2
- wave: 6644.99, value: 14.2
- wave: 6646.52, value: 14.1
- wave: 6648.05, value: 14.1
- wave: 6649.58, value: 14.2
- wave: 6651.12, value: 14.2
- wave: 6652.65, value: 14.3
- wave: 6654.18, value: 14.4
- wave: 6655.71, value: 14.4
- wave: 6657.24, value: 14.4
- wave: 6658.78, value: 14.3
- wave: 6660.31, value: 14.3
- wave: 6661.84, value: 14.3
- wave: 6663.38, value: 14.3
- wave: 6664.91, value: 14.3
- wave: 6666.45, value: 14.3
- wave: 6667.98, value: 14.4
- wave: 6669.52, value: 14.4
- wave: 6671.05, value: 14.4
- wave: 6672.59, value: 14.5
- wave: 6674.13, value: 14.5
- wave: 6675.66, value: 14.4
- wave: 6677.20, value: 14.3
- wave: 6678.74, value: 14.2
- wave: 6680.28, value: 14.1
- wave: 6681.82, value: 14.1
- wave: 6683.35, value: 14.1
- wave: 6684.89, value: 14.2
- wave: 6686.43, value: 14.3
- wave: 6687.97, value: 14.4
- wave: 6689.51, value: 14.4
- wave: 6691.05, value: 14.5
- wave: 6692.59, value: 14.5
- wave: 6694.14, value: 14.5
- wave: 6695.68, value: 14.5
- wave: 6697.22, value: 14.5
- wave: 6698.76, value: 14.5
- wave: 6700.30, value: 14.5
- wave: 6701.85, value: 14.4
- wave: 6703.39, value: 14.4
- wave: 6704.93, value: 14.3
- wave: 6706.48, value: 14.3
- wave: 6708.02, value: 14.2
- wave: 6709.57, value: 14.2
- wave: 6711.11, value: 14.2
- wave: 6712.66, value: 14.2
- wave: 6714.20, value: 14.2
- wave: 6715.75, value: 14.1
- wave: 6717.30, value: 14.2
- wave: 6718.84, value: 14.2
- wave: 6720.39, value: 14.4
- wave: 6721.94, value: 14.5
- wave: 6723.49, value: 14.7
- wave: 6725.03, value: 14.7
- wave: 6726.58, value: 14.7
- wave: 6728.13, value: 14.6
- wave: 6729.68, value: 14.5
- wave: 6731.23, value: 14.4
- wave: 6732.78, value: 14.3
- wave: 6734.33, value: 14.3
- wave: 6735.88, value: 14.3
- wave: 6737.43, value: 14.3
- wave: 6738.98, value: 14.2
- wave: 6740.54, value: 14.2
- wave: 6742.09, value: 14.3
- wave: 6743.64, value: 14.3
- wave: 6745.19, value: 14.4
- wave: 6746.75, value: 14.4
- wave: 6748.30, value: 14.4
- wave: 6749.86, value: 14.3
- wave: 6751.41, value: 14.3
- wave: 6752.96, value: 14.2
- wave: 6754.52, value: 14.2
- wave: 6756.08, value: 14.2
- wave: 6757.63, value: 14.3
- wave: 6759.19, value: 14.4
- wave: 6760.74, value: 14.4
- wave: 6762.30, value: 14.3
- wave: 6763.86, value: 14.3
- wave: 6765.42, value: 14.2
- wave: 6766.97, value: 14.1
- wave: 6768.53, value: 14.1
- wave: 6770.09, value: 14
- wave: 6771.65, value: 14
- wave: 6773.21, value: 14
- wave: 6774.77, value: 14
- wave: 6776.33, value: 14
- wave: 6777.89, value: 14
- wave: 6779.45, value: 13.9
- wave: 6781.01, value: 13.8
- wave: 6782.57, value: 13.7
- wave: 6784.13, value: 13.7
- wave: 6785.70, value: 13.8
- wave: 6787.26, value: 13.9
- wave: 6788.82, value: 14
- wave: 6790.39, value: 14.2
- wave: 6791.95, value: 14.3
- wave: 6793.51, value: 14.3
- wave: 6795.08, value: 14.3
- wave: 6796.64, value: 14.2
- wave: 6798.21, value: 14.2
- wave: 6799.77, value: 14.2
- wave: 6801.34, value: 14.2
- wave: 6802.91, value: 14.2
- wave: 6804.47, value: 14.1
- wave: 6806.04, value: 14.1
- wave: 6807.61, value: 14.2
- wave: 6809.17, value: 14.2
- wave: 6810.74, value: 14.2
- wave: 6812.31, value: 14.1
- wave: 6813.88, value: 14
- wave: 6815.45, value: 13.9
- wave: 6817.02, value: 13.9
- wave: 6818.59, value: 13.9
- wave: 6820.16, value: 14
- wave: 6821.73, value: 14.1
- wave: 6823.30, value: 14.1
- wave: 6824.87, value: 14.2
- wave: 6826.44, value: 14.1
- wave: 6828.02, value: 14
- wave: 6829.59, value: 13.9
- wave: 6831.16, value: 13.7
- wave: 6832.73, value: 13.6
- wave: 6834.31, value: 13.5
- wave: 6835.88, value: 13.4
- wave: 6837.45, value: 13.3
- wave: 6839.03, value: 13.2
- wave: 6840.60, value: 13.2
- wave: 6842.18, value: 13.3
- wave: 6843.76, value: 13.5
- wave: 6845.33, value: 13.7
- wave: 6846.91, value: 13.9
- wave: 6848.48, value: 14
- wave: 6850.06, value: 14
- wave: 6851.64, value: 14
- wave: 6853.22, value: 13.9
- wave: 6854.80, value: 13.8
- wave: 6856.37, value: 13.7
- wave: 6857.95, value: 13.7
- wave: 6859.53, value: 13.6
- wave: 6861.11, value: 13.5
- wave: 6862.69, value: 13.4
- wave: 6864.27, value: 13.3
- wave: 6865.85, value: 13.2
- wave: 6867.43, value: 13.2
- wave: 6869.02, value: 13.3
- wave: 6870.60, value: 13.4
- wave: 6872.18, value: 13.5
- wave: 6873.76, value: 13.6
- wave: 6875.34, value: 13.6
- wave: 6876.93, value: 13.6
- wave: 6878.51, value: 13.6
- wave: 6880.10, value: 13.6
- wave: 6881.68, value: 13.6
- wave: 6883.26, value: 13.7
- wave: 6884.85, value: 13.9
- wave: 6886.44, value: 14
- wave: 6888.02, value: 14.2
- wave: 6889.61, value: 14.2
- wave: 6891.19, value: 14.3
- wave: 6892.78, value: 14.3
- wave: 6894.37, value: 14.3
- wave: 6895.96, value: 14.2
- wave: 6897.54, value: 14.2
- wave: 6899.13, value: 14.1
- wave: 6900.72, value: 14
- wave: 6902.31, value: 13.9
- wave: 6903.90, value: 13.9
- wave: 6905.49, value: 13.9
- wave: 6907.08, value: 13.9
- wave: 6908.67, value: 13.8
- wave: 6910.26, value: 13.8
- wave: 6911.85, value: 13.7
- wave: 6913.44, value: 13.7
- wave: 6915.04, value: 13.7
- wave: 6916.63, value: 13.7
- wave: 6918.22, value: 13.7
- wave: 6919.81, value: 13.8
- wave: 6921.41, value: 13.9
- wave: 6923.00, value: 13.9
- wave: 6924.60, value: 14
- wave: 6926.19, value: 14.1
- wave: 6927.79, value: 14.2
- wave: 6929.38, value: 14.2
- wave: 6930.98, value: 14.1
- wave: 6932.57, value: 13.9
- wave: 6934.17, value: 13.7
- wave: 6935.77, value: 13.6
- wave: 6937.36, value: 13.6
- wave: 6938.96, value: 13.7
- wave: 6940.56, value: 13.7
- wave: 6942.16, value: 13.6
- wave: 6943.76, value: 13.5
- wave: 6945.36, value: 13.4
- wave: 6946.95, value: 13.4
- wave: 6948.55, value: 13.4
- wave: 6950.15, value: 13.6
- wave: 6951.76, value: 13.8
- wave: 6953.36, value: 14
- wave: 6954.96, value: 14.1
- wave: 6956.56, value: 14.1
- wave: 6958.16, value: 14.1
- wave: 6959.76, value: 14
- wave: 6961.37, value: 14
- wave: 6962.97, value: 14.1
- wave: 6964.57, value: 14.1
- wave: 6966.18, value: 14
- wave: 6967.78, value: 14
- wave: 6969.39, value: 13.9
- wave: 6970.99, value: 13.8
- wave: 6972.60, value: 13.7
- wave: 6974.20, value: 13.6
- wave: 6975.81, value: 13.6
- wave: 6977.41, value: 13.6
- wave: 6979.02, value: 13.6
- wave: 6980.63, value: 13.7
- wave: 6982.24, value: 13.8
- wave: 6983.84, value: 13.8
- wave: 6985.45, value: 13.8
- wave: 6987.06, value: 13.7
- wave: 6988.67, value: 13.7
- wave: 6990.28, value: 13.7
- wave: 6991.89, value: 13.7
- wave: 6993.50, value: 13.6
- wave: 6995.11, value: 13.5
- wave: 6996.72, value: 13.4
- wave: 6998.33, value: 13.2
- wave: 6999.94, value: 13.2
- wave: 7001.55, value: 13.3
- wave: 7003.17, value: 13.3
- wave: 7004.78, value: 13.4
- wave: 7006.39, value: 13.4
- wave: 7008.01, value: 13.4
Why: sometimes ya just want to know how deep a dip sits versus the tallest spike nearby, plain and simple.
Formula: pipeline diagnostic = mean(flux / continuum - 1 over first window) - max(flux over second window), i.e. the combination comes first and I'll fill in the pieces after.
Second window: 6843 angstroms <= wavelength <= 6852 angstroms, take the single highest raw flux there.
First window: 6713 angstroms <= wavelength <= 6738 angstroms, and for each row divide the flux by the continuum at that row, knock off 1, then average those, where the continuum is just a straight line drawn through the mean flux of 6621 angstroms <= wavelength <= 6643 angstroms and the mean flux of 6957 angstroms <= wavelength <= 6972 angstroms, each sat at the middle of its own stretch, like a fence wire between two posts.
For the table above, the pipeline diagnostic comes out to -14.0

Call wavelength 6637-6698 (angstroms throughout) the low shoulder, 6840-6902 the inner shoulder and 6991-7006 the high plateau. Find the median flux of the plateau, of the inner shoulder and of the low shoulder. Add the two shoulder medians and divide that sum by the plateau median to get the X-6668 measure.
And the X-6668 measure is 2.09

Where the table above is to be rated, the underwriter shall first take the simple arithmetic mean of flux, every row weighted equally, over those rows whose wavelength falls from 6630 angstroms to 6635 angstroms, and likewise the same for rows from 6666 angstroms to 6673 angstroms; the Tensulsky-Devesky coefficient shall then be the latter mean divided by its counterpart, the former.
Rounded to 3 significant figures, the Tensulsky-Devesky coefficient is 1.02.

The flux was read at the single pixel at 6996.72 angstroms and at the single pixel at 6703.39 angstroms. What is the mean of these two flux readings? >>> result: 13.9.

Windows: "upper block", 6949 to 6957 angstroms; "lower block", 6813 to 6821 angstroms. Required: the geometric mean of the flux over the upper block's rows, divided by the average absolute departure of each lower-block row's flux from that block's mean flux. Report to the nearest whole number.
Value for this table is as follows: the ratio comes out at 290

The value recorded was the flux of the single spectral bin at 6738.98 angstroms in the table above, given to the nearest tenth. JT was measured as 14.2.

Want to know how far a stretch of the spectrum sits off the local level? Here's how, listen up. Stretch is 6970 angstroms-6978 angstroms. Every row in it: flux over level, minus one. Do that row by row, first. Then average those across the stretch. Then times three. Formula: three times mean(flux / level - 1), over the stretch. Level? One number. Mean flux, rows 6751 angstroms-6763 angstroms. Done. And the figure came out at -0.13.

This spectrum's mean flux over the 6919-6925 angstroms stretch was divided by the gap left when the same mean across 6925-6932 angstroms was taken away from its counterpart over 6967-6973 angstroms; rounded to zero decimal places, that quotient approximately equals -46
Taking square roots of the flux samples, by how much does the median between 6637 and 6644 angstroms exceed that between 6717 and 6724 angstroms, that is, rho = -0.040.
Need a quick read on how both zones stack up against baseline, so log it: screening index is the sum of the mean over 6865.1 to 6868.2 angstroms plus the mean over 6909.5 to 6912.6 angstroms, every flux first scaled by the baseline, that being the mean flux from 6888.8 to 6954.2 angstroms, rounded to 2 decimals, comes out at 1.94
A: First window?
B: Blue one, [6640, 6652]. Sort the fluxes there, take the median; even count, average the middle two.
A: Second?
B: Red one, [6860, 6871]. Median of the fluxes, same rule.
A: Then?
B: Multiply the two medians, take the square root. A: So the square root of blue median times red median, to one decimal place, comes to 13.7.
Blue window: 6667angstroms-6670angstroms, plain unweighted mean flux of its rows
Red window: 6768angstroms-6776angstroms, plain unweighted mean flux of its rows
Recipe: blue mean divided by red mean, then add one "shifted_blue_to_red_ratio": 2.027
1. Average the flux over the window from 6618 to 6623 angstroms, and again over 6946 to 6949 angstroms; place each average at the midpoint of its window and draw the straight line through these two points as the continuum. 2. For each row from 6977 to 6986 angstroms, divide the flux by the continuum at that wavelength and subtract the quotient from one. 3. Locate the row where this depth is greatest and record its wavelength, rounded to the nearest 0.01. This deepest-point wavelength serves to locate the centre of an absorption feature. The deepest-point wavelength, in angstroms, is 6977.41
